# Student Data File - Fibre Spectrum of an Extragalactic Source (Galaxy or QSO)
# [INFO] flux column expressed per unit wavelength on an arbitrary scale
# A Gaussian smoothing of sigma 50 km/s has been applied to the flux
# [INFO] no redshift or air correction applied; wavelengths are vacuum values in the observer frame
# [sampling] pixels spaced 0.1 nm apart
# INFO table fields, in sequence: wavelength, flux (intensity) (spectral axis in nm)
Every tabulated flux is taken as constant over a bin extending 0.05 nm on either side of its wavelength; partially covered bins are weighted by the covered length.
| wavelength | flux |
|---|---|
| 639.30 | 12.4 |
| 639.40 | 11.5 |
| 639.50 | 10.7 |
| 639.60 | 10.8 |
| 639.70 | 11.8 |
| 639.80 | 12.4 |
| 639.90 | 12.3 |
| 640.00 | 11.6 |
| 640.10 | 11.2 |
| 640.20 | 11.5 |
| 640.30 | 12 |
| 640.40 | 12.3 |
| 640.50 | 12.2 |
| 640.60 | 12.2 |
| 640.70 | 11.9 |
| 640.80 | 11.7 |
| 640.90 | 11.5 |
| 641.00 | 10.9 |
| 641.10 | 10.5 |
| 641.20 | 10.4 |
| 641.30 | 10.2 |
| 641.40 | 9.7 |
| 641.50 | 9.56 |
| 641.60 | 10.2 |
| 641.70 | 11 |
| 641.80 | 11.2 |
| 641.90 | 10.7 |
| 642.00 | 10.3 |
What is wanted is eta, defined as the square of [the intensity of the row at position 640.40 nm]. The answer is 151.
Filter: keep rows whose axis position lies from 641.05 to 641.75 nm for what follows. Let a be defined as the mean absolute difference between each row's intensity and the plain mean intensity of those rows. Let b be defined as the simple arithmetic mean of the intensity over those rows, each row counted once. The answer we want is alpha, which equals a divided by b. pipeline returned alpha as 0.034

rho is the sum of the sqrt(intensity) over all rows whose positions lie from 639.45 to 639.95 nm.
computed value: 17.0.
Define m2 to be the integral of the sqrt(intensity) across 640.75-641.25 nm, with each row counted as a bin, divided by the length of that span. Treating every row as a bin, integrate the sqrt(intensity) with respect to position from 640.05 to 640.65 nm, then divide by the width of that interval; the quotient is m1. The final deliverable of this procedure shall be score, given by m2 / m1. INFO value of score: 0.96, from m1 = 3.45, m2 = 3.32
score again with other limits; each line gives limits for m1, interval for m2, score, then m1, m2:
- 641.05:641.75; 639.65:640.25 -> 1.07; 3.20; 3.43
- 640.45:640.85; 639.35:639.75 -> 0.97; 3.46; 3.35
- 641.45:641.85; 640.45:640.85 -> 1.07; 3.24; 3.46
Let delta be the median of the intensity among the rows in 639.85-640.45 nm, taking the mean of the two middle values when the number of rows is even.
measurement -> 11.8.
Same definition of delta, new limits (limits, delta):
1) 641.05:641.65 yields 10.2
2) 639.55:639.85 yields 11.8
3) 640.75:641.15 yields 11.2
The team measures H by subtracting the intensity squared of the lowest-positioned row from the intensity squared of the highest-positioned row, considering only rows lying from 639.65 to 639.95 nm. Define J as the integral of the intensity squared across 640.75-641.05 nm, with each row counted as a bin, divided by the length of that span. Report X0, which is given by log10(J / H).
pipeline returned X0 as 1.03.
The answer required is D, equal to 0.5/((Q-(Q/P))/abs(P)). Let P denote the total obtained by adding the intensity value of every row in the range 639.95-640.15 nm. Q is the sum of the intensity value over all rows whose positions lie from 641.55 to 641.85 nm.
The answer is 0.37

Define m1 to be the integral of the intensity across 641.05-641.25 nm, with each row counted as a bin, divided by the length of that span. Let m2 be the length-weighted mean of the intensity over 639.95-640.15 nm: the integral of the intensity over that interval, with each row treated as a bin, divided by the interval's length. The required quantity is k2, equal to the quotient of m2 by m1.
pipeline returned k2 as 1.09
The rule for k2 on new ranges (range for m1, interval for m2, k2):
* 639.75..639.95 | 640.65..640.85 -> 0.96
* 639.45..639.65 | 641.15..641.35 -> 0.96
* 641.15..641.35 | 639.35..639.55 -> 1.08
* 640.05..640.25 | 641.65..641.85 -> 0.98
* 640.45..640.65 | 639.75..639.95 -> 1.01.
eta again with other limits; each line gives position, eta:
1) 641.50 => 91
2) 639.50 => 114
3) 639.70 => 139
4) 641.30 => 104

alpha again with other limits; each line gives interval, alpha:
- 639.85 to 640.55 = 0.032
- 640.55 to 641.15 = 0.044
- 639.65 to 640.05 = 0.027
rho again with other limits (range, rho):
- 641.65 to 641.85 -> 6.7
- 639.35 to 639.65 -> 9.9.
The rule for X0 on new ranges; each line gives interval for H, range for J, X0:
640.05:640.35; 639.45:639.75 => 0.82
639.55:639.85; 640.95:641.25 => 0.48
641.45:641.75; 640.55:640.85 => 0.68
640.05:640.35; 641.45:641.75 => 0.75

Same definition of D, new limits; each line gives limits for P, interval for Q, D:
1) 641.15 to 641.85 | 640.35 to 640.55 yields 1.50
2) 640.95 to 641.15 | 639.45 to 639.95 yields 0.19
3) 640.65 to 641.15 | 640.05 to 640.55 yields 0.49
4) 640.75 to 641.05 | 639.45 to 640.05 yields 0.25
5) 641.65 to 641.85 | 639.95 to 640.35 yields 0.25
